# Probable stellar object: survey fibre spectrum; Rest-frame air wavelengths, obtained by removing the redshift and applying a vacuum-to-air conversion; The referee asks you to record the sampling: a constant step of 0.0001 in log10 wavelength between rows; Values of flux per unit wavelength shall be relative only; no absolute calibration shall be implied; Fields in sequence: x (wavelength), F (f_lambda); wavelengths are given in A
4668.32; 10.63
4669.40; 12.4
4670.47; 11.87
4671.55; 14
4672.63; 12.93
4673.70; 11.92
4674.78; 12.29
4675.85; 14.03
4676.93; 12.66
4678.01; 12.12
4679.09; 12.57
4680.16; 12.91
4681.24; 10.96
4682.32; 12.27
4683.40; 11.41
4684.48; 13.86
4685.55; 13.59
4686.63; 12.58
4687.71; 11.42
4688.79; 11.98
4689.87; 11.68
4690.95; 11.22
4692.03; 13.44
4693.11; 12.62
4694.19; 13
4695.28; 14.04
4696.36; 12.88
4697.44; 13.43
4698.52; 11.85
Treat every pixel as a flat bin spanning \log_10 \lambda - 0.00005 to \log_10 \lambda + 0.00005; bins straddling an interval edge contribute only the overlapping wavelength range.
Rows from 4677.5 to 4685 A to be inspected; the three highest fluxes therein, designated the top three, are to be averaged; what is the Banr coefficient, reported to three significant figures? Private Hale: 13.1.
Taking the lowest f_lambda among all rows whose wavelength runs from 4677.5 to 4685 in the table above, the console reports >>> 10.96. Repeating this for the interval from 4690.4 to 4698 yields 11.22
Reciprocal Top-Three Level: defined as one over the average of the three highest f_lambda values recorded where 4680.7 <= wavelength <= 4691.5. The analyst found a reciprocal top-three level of 0.0749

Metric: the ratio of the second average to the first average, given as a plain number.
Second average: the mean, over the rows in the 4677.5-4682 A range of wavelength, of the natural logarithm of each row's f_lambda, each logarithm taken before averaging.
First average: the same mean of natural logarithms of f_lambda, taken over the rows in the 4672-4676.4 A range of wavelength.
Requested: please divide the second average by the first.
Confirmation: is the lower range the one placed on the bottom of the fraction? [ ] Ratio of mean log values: 0.979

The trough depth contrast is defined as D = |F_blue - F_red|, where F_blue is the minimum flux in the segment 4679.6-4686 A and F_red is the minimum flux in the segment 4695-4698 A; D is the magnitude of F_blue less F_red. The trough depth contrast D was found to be 1.9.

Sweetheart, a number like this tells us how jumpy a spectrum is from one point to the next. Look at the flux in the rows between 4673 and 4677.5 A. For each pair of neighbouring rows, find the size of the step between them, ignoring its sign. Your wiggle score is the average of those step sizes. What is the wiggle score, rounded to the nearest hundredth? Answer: 1.16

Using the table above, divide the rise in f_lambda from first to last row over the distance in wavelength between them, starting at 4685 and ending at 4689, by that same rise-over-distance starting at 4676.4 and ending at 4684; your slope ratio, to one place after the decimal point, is 2.6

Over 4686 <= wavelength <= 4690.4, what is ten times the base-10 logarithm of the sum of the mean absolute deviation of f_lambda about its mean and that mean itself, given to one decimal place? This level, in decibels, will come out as 10.9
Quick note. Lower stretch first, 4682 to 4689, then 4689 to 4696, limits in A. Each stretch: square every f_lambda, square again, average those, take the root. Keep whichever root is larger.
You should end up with 163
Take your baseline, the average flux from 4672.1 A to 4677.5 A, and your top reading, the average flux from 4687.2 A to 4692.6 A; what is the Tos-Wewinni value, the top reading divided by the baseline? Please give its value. 0.94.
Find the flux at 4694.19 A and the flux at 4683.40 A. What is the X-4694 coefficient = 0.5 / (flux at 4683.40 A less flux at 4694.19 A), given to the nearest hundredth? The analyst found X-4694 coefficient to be -0.31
